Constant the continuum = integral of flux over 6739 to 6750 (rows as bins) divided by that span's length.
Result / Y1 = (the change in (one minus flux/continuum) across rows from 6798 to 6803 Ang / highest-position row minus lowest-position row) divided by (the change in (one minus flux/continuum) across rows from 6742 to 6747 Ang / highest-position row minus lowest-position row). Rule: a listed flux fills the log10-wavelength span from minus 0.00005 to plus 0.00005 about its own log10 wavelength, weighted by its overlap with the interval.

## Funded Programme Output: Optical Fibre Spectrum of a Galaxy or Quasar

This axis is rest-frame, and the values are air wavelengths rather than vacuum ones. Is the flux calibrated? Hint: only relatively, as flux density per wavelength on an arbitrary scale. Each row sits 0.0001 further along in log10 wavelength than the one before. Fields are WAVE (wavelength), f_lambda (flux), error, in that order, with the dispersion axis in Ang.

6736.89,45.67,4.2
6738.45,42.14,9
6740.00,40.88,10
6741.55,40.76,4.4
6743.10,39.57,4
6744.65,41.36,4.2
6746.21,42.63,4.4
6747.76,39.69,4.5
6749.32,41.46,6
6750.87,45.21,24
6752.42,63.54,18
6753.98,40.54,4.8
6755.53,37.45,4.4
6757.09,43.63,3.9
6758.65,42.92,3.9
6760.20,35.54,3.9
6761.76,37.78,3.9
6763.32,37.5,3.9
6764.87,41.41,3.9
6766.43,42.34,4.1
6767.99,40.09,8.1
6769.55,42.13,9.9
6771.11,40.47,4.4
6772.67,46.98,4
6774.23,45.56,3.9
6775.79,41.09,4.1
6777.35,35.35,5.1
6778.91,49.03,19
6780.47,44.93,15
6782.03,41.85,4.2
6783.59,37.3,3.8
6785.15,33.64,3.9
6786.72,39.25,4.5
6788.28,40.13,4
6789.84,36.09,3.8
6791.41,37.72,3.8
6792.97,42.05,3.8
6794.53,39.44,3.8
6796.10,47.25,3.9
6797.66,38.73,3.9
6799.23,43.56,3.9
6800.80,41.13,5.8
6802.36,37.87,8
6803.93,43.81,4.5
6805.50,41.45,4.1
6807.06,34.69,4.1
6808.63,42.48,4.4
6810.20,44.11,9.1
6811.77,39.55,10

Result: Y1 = -1.9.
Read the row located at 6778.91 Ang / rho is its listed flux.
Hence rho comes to 49.03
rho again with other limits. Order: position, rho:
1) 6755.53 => 37.45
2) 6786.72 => 39.25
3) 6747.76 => 39.69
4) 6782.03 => 41.85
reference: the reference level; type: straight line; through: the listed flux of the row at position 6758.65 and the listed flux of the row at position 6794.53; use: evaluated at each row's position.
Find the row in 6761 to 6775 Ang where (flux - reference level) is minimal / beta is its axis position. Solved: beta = 6763.32 Ang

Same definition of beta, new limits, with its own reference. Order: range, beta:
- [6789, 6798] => 6789.84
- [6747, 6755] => 6747.76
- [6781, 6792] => 6785.15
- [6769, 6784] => 6777.35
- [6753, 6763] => 6760.20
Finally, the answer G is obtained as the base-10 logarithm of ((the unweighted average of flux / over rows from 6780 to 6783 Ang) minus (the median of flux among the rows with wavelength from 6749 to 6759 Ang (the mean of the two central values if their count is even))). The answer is -0.3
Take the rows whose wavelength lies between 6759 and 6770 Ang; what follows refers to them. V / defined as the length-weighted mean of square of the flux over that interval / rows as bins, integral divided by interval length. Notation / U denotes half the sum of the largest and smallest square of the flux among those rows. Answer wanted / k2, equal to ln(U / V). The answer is -0.030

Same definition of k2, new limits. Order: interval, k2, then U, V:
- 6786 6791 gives -0.015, 1456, 1479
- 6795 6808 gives 0.013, 1718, 1697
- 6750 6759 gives 0.233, 2720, 2155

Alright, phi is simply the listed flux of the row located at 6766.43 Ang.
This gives 42.34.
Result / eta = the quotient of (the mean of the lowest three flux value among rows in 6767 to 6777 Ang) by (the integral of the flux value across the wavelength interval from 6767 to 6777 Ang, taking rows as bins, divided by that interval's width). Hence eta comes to 0.96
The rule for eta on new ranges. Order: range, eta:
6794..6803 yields 0.93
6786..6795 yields 0.96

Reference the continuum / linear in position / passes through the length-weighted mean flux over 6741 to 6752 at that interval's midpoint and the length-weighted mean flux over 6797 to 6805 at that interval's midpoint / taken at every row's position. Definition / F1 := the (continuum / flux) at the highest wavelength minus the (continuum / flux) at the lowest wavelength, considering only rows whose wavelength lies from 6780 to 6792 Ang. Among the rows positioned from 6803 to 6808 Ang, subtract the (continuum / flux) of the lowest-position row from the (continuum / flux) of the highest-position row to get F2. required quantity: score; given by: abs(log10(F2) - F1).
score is 0.78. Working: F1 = 0.17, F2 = 0.244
